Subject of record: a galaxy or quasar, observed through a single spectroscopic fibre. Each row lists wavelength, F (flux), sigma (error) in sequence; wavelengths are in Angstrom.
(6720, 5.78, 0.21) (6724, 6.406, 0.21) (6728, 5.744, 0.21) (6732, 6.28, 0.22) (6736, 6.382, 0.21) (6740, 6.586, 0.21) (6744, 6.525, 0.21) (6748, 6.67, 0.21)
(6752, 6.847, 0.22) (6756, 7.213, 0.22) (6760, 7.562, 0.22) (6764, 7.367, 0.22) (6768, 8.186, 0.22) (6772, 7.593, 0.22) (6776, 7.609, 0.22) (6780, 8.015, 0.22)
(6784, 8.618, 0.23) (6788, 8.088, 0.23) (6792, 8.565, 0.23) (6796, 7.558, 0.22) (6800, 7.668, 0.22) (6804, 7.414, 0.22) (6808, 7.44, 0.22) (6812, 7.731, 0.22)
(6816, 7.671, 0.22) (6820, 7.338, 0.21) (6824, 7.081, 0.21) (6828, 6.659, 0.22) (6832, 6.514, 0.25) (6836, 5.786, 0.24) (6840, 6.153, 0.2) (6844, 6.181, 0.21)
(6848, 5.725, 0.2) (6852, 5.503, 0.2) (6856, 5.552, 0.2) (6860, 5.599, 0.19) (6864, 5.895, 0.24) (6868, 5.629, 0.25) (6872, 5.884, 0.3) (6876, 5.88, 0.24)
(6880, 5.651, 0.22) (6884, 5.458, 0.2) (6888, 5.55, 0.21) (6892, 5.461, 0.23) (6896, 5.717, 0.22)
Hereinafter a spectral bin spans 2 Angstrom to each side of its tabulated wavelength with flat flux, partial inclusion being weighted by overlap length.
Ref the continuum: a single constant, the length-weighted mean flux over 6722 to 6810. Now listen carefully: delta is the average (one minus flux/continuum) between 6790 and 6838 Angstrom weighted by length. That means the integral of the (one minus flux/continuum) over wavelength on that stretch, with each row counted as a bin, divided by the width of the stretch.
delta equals 0.00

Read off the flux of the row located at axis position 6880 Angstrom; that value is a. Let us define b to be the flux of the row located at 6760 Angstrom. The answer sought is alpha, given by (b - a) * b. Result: 14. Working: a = 5.651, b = 7.562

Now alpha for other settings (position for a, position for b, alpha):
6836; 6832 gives 5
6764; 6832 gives -6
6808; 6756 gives -2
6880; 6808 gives 13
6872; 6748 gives 5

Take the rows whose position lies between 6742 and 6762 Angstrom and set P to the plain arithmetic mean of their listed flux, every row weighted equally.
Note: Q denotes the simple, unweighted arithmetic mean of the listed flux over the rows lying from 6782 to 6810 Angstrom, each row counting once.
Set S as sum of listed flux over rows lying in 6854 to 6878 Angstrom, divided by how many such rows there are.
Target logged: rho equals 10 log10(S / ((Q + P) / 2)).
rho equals -1.1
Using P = 7.0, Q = 7.9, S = 5.7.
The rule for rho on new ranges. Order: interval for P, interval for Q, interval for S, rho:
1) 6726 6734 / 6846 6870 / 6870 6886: -0.1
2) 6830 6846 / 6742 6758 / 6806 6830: 0.5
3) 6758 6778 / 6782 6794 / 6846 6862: -1.6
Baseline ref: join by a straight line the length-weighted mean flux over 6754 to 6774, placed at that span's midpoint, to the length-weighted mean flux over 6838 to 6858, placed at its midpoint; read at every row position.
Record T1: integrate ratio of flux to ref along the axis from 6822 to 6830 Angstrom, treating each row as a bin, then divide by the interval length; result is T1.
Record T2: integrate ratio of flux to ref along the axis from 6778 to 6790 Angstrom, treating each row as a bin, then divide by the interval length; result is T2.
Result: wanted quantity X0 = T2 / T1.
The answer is 1.05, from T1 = 1.09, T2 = 1.15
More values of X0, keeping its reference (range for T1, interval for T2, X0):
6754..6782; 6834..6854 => 0.97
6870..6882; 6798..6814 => 1.02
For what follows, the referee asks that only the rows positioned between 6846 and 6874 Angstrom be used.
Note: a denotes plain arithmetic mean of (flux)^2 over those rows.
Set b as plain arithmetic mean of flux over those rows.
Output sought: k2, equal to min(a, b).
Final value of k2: 5.7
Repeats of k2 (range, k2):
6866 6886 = 5.7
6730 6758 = 6.6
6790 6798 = 8.1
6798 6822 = 7.5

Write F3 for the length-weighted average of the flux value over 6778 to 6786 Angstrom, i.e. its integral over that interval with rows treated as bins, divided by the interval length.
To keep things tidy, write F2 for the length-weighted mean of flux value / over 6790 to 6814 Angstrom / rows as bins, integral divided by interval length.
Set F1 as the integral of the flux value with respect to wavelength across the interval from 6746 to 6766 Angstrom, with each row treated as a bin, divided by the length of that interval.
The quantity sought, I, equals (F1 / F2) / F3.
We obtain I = 0.11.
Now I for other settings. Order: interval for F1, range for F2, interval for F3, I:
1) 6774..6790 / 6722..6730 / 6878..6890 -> 0.24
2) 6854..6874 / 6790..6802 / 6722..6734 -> 0.12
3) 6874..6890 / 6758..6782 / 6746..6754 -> 0.11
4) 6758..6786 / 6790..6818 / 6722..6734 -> 0.17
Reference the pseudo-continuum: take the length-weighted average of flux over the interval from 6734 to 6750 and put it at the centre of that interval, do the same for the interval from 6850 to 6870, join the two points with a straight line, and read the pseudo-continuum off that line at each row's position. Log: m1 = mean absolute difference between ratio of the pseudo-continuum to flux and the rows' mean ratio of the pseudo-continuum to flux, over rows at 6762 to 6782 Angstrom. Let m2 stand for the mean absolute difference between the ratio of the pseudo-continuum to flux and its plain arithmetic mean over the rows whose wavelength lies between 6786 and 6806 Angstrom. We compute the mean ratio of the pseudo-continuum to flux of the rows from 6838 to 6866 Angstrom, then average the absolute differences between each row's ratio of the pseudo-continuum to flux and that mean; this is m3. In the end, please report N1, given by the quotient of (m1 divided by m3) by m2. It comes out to 26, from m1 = 0.030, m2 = 0.032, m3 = 0.0366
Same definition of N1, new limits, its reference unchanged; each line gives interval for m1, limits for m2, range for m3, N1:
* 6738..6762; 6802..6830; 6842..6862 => 72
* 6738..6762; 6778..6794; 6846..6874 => 69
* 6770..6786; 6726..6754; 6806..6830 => 27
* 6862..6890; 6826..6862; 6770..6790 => 11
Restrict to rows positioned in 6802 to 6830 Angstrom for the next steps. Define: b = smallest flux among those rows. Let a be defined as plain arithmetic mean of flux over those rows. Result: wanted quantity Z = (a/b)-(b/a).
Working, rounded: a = 7.3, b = 6.659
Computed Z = 0.19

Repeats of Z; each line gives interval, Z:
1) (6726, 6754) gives 0.23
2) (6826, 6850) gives 0.15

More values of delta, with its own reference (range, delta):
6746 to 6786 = -0.04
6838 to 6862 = 0.21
